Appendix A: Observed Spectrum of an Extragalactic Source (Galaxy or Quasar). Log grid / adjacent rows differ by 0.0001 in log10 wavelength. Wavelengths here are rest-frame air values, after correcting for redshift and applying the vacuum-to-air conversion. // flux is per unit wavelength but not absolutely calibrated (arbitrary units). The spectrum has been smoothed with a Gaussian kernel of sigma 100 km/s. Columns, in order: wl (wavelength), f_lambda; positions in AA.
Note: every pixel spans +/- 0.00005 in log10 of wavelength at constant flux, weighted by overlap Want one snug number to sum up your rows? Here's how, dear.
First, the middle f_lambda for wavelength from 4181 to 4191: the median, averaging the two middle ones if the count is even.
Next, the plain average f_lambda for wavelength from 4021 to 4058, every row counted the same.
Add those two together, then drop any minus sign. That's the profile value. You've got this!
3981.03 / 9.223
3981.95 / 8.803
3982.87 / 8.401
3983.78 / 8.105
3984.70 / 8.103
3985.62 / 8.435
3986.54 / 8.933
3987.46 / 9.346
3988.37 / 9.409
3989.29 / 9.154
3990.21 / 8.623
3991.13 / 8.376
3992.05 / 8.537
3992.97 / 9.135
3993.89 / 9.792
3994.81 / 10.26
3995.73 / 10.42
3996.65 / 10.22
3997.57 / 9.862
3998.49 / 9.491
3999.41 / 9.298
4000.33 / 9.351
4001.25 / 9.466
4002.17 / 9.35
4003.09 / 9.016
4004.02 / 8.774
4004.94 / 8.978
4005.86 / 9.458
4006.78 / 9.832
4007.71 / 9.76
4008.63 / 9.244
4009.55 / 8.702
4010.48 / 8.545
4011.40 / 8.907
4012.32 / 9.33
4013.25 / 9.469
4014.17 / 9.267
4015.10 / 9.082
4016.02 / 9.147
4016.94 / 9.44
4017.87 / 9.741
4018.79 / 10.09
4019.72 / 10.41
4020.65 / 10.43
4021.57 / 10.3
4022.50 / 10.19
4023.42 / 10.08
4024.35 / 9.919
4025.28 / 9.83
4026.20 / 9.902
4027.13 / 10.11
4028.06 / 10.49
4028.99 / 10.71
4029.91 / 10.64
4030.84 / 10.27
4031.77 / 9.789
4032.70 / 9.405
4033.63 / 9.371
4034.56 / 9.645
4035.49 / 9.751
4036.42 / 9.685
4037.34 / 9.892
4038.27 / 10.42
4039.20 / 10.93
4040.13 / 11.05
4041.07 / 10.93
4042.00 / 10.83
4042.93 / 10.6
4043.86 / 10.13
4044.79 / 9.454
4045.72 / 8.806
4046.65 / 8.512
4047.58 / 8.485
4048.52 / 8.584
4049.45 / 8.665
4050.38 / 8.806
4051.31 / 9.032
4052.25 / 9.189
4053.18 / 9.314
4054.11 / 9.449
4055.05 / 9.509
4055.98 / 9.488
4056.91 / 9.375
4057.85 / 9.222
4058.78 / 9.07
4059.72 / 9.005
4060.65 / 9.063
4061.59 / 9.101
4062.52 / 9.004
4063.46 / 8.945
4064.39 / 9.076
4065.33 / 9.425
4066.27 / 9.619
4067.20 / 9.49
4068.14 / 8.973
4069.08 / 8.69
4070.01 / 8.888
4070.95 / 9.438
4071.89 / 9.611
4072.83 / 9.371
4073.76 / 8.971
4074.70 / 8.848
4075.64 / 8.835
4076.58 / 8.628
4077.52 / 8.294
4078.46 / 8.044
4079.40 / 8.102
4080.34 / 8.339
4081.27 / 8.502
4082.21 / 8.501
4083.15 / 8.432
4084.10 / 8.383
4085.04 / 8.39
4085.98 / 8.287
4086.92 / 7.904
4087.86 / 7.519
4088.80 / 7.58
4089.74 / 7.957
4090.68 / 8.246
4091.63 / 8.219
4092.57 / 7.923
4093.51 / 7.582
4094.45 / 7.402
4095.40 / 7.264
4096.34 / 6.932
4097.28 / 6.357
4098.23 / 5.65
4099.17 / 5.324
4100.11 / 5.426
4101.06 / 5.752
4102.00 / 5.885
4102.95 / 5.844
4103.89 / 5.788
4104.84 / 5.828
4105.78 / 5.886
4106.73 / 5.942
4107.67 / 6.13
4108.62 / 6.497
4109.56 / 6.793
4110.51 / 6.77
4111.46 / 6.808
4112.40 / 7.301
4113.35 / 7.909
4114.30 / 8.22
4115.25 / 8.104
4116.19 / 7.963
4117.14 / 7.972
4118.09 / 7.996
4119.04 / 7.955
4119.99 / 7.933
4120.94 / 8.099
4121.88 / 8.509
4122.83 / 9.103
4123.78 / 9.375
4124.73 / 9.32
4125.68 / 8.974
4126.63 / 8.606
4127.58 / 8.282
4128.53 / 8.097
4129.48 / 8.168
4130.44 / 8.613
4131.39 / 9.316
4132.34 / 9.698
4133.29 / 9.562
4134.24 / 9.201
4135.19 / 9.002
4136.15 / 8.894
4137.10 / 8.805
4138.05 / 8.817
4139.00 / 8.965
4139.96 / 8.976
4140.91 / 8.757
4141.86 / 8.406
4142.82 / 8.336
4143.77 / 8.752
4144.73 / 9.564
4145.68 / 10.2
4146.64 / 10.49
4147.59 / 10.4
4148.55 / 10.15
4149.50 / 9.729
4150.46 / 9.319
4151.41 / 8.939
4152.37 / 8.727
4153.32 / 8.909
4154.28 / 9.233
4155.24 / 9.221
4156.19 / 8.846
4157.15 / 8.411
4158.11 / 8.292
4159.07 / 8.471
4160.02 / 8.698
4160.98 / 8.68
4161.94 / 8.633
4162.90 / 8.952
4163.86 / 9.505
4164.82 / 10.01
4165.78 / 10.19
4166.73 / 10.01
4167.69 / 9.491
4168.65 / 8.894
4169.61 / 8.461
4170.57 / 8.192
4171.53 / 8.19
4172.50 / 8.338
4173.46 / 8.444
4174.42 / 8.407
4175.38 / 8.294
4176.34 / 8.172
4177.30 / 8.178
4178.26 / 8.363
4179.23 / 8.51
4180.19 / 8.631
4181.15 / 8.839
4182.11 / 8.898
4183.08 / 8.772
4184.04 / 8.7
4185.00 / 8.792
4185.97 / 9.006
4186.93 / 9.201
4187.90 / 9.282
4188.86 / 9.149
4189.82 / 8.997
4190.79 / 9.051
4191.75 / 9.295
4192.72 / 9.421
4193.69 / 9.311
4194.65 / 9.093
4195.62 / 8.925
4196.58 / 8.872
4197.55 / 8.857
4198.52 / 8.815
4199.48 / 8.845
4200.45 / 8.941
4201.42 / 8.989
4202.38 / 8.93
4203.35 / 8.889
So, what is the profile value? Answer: 18.8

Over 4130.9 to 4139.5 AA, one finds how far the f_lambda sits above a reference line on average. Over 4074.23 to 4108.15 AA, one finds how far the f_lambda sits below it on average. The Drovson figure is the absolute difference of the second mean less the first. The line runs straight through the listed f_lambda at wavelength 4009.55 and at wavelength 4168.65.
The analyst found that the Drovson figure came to 1.2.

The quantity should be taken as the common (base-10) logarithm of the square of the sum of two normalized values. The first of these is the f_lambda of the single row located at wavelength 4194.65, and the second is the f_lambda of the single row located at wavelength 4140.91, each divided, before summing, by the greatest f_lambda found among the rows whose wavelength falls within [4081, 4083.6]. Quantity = 0.644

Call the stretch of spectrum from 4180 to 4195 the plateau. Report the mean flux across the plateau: 9.0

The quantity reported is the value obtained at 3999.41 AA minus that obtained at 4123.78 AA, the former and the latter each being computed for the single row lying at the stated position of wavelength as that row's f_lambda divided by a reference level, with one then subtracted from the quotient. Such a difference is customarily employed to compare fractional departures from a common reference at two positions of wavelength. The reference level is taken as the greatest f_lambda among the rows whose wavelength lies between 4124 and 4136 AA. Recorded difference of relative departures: -0.01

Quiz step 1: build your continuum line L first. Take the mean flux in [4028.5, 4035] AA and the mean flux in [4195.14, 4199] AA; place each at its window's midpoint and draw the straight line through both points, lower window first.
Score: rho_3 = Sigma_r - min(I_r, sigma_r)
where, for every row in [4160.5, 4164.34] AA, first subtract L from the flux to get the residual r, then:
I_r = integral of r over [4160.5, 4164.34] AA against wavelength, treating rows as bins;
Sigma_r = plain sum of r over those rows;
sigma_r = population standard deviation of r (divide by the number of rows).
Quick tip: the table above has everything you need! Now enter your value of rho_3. 0.0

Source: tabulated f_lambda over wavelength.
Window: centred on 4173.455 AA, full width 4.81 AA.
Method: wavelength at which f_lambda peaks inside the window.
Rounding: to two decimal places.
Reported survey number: 4173.46 AA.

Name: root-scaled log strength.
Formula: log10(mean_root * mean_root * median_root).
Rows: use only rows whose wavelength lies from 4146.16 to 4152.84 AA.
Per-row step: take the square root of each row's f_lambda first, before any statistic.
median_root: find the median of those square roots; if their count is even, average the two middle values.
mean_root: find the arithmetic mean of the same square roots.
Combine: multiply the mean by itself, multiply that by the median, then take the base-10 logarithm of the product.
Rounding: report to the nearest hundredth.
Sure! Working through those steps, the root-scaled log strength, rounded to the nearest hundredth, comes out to 1.48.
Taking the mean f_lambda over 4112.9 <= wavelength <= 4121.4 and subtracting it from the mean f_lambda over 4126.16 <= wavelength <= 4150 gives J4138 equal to 1.1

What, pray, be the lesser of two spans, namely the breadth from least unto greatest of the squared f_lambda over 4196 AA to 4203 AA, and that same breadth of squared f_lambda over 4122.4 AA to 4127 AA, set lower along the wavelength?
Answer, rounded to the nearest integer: 3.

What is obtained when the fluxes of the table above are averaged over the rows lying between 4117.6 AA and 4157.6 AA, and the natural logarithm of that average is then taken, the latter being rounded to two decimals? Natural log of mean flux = 2.19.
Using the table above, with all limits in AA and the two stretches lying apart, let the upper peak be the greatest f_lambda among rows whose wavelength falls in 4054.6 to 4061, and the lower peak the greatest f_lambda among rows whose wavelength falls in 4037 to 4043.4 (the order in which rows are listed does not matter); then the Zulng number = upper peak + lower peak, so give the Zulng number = 20.6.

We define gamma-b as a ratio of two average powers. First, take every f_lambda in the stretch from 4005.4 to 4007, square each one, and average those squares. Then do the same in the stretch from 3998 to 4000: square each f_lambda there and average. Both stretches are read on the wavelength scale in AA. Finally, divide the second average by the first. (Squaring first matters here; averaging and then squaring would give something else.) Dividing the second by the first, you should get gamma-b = 0.95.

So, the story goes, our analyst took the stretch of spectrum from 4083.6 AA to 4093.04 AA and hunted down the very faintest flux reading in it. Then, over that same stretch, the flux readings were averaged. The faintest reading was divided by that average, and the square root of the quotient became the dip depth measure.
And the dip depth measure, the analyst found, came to 0.967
